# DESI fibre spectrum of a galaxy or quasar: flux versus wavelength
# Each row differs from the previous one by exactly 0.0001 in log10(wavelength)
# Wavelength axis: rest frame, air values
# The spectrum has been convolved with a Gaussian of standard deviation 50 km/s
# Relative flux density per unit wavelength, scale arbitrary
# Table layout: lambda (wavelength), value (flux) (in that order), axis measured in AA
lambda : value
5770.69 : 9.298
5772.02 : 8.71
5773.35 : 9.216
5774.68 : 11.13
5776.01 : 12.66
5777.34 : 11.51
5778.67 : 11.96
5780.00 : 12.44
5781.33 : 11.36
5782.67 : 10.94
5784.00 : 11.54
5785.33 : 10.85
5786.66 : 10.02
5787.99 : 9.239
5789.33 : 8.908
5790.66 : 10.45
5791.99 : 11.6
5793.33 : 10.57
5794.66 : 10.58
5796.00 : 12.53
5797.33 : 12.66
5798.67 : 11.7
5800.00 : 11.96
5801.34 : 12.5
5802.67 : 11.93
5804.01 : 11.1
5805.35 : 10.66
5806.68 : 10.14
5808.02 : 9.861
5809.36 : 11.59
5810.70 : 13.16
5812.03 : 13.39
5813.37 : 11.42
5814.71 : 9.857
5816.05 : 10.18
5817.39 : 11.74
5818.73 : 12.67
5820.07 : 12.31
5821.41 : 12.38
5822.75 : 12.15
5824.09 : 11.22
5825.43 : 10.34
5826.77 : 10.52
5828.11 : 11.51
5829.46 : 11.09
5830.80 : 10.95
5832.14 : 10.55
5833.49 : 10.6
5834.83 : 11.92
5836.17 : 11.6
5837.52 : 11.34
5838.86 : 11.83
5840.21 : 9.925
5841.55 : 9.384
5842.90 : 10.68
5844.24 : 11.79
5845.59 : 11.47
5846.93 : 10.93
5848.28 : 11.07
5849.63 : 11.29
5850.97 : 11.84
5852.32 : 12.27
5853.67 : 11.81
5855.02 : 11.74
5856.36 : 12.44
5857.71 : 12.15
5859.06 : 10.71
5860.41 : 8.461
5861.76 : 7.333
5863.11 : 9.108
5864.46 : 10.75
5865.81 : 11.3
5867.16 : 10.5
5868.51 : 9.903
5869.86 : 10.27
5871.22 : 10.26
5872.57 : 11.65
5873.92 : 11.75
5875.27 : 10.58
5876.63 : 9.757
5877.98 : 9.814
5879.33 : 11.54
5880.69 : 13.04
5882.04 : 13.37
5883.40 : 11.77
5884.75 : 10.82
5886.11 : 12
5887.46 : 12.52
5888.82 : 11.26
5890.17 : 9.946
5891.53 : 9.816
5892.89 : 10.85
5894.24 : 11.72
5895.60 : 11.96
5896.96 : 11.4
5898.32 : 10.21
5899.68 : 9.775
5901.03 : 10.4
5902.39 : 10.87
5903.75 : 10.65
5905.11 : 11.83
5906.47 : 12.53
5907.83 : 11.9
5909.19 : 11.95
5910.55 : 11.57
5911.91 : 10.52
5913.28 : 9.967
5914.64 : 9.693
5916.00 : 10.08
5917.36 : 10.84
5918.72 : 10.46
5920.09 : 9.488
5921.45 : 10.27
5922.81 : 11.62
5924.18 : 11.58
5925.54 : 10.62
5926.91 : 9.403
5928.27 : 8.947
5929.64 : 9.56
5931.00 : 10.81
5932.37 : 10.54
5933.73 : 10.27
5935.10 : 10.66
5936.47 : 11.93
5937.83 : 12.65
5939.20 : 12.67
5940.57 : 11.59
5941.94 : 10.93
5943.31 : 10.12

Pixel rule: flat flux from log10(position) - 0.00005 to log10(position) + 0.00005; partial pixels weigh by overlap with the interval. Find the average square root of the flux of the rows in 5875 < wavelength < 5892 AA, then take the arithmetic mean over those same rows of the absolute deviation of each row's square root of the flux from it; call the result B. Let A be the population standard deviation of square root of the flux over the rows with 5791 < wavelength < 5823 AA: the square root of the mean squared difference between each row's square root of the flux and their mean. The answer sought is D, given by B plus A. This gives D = 0.31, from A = 0.15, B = 0.155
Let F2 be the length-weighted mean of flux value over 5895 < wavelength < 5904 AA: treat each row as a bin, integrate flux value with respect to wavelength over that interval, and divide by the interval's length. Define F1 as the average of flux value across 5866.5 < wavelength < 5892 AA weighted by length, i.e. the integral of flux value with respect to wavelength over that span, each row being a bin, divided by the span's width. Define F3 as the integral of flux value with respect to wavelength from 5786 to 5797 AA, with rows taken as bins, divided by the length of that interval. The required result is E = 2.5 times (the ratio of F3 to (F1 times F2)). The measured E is 0.221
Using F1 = 11.1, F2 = 10.75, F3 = 10.55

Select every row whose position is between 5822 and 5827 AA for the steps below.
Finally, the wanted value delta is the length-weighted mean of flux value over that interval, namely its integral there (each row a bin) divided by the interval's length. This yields 11.1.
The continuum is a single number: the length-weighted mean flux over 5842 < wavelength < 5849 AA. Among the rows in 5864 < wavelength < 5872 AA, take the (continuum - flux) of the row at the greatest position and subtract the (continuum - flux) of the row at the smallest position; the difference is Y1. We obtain 0.5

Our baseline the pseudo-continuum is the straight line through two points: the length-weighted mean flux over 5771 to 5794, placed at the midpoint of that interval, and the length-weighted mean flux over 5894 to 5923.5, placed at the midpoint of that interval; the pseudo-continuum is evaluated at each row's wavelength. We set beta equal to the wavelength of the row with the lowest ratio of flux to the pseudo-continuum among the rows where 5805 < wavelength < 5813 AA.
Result 5808.02 AA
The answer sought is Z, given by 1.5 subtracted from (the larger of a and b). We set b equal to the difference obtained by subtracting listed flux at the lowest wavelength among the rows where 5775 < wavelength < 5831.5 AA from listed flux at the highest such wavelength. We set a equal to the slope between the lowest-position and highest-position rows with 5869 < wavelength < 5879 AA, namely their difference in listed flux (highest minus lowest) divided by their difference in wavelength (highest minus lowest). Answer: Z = -1.56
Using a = -0.06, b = -1.7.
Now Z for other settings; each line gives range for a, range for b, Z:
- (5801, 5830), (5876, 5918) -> -0.42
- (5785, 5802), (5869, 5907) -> 0.76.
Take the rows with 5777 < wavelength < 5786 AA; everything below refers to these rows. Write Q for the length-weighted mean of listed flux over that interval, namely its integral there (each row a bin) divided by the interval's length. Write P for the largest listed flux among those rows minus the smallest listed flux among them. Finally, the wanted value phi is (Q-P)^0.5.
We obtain 3.2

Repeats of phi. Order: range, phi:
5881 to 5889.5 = 3.1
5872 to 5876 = 3.2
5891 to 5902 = 2.9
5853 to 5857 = 3.4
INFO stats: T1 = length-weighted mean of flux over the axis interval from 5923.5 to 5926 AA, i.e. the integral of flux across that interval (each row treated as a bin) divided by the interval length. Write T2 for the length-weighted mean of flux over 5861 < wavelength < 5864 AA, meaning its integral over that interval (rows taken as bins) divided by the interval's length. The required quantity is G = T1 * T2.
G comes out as 94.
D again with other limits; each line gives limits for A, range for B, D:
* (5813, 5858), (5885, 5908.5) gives 0.24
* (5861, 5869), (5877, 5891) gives 0.35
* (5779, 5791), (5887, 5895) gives 0.29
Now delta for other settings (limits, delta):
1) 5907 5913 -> 11.4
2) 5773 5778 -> 11.2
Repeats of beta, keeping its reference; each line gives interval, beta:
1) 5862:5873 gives 5863.11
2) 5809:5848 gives 5841.55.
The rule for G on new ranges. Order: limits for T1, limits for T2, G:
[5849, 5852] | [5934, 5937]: 129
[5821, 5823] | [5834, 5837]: 143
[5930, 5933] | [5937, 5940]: 133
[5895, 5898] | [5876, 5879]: 115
